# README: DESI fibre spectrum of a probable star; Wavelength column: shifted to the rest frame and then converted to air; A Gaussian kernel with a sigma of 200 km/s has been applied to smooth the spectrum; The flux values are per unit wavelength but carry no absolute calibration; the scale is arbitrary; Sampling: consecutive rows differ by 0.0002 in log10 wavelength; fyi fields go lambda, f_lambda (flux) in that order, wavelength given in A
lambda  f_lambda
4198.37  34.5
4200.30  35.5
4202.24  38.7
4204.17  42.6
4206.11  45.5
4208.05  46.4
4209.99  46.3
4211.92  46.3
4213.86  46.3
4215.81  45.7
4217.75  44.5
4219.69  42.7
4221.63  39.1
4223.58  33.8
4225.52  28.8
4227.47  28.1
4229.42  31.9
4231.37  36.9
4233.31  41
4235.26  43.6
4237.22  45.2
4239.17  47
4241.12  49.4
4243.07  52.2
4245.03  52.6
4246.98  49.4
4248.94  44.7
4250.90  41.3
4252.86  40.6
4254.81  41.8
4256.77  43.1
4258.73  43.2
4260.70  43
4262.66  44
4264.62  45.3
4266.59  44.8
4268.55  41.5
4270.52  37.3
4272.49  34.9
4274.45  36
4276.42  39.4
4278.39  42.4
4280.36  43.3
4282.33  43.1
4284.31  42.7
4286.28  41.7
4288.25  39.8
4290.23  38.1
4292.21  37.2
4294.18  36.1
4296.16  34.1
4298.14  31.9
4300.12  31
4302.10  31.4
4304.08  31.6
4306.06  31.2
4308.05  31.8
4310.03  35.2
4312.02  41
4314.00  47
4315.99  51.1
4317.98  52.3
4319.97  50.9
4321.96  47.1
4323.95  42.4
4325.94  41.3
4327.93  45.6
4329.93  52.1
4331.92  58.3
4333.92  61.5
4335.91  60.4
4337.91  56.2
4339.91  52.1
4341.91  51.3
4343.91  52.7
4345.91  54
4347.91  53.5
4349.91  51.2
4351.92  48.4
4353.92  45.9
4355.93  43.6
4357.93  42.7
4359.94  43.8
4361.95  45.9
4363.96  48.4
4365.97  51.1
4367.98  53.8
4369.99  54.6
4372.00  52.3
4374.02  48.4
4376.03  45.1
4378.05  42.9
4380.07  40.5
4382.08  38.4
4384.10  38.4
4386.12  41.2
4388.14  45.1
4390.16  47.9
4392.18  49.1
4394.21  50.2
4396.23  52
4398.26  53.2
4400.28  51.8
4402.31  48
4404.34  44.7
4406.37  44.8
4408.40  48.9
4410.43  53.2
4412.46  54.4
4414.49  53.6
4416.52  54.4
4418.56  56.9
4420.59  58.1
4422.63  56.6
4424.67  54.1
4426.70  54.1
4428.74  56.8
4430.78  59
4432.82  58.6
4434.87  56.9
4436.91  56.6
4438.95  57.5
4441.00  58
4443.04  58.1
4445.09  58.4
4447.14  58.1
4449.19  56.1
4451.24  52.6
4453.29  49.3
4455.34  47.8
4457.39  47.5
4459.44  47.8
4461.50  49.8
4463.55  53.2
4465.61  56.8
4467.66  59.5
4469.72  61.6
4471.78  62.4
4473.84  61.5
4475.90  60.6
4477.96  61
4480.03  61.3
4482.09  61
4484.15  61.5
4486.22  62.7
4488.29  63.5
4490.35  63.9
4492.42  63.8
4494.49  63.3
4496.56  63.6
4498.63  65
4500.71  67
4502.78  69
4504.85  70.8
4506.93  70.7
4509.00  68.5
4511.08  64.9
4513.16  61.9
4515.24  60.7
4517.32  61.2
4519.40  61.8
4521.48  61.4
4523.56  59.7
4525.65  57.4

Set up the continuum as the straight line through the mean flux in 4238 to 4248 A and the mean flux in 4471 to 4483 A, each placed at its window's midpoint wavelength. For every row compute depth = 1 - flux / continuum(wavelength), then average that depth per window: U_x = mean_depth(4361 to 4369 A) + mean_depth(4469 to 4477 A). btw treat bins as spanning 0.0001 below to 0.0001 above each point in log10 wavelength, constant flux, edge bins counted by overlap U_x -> 0.10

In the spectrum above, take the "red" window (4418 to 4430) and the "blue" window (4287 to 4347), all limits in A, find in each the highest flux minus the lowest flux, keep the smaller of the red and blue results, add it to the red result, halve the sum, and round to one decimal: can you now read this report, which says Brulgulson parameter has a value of 4.0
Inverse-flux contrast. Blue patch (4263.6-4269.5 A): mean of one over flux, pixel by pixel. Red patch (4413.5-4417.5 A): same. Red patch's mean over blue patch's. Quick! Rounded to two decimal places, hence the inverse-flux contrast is 0.81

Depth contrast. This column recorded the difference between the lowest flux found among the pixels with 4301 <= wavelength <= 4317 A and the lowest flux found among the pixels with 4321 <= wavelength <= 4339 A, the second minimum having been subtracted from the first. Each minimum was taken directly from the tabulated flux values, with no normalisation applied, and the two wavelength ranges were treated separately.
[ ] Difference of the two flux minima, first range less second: -10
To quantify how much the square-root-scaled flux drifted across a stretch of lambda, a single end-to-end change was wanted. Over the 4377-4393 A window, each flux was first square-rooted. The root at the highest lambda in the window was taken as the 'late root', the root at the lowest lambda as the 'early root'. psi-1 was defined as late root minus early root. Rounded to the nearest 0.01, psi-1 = 0.46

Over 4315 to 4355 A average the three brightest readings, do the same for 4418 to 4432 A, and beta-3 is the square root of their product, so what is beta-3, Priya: 59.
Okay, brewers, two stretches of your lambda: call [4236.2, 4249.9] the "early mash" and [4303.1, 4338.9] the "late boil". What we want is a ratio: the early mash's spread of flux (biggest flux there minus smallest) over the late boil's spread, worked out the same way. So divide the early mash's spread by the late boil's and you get 0.3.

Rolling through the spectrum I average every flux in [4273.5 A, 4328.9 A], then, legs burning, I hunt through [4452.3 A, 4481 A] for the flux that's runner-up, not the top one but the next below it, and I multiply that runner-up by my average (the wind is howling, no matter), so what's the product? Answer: 2457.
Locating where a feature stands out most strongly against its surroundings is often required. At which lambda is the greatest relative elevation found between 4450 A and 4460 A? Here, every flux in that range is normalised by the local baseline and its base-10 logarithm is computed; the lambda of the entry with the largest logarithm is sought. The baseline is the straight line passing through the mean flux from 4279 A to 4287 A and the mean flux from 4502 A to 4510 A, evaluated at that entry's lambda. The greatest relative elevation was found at 4451.24 A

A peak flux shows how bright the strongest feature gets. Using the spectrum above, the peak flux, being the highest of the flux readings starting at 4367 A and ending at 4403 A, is 54.6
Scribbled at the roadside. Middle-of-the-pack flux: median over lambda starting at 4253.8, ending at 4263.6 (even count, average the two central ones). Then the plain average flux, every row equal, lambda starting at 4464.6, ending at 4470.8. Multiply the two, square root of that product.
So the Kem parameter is 50.6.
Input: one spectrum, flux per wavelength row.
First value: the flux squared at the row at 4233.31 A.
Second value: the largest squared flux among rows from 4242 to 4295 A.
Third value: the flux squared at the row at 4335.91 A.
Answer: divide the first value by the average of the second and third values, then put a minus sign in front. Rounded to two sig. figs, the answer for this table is -0.52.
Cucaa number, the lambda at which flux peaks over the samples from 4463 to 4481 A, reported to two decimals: 4471.78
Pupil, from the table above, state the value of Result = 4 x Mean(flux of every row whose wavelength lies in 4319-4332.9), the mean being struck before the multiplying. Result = 193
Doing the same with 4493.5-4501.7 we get 259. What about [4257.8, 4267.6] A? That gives 176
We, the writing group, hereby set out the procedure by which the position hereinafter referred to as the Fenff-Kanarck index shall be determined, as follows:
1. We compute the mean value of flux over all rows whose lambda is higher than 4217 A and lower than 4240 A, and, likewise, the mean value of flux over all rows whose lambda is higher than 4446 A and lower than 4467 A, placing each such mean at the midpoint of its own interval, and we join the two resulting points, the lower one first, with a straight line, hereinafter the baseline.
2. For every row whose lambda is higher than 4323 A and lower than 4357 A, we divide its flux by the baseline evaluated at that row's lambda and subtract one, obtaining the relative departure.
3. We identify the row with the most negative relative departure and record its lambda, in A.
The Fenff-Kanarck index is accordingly 4325.94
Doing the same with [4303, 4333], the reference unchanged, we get 4306.06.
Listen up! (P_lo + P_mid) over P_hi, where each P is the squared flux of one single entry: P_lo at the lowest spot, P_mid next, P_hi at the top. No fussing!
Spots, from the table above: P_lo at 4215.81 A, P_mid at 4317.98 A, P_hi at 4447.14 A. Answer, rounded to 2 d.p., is 1.43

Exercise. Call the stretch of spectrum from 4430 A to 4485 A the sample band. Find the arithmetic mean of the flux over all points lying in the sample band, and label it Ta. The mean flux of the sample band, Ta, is 57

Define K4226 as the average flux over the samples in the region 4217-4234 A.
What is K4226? 36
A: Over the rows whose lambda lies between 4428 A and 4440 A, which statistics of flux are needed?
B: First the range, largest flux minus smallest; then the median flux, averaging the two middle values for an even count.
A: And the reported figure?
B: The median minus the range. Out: 55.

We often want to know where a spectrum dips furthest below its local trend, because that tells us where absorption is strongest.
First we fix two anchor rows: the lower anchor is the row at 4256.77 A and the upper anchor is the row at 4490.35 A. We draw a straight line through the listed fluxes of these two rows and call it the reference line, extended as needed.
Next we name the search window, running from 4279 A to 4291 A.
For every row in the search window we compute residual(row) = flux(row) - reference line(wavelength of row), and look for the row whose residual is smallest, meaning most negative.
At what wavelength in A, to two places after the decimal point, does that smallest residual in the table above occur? 4290.23 A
